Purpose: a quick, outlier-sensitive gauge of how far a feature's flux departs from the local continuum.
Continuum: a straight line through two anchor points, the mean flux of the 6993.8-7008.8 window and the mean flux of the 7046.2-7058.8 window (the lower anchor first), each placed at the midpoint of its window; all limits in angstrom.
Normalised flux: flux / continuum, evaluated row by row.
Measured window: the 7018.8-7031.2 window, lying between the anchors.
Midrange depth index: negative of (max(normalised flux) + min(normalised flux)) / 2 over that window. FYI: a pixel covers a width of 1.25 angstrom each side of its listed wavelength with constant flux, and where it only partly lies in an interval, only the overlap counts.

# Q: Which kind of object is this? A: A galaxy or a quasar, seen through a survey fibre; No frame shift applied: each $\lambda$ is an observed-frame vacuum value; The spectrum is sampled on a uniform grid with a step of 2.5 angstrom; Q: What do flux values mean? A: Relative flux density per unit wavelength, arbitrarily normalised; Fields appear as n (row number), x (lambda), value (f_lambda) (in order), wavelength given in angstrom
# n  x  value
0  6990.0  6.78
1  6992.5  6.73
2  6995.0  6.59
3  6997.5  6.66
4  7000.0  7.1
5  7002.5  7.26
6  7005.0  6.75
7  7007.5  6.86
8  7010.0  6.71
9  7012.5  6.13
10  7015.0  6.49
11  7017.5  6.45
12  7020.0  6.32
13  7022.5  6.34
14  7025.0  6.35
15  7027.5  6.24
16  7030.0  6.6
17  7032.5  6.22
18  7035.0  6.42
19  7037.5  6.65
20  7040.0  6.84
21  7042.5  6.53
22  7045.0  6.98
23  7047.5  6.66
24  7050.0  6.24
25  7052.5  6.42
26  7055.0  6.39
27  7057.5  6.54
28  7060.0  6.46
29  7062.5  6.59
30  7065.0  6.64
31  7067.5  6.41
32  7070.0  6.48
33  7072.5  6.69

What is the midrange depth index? -0.97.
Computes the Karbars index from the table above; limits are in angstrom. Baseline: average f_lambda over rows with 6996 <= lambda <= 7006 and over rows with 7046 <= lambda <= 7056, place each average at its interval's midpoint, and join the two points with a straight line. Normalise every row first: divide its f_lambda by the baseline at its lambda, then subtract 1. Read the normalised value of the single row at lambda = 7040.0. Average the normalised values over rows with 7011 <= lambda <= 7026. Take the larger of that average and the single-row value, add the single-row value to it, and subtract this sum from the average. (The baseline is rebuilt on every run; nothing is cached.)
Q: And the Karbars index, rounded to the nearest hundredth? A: -0.15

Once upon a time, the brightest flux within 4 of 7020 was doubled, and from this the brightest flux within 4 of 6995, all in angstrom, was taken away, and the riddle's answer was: 6.2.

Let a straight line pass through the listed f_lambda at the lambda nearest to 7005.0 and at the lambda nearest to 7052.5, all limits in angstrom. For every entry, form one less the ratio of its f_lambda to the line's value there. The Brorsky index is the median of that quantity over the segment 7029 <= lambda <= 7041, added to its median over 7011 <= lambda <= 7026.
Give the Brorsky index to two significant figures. 0.038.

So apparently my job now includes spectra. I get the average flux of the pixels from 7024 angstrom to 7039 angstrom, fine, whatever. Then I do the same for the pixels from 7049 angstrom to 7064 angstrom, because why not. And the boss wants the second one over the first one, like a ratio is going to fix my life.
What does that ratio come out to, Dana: 1.00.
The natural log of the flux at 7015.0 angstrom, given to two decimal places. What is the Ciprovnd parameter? 1.87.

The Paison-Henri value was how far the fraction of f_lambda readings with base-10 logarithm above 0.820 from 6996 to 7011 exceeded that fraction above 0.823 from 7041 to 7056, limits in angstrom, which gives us 0.7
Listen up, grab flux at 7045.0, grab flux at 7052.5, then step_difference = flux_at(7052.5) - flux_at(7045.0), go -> -0.56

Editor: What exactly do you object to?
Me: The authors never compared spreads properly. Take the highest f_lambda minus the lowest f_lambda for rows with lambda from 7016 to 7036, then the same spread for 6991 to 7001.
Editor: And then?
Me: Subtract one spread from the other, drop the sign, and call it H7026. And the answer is 0.13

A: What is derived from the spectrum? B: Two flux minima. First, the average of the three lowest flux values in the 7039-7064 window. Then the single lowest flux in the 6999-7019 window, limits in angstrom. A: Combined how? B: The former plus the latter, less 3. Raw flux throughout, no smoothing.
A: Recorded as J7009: 9.5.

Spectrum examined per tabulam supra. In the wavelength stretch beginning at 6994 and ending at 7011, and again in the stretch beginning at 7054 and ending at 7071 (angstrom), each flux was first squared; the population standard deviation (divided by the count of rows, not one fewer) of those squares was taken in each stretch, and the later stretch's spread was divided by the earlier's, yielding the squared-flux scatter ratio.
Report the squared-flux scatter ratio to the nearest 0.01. 0.35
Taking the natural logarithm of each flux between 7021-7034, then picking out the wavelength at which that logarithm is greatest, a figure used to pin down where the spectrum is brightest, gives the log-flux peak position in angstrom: 7030.0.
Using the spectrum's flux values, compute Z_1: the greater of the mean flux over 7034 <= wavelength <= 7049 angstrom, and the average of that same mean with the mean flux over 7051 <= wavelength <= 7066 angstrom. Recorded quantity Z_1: 6.68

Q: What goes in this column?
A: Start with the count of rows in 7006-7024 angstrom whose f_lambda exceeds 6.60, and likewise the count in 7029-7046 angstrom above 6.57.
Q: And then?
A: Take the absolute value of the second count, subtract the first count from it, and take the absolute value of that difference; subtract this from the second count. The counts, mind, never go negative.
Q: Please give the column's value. 2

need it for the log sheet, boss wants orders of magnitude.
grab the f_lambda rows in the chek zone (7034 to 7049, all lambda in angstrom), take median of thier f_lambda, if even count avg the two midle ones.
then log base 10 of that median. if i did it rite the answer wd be 0.823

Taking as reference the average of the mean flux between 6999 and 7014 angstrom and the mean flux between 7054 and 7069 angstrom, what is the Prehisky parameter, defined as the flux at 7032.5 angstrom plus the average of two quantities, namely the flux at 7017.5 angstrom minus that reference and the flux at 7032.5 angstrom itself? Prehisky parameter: 9.23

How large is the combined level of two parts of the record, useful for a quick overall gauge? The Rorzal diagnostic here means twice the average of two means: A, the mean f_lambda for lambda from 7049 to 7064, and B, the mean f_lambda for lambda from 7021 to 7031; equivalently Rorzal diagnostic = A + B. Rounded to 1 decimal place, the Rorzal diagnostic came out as 12.8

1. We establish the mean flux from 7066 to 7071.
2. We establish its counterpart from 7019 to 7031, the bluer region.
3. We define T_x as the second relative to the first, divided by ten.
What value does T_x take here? 0.099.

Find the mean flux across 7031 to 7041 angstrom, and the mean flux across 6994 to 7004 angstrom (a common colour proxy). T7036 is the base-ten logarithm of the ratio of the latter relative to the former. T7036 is 0.02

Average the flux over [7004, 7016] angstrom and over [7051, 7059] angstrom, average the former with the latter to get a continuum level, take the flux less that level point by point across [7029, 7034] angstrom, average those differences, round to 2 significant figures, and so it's -0.11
